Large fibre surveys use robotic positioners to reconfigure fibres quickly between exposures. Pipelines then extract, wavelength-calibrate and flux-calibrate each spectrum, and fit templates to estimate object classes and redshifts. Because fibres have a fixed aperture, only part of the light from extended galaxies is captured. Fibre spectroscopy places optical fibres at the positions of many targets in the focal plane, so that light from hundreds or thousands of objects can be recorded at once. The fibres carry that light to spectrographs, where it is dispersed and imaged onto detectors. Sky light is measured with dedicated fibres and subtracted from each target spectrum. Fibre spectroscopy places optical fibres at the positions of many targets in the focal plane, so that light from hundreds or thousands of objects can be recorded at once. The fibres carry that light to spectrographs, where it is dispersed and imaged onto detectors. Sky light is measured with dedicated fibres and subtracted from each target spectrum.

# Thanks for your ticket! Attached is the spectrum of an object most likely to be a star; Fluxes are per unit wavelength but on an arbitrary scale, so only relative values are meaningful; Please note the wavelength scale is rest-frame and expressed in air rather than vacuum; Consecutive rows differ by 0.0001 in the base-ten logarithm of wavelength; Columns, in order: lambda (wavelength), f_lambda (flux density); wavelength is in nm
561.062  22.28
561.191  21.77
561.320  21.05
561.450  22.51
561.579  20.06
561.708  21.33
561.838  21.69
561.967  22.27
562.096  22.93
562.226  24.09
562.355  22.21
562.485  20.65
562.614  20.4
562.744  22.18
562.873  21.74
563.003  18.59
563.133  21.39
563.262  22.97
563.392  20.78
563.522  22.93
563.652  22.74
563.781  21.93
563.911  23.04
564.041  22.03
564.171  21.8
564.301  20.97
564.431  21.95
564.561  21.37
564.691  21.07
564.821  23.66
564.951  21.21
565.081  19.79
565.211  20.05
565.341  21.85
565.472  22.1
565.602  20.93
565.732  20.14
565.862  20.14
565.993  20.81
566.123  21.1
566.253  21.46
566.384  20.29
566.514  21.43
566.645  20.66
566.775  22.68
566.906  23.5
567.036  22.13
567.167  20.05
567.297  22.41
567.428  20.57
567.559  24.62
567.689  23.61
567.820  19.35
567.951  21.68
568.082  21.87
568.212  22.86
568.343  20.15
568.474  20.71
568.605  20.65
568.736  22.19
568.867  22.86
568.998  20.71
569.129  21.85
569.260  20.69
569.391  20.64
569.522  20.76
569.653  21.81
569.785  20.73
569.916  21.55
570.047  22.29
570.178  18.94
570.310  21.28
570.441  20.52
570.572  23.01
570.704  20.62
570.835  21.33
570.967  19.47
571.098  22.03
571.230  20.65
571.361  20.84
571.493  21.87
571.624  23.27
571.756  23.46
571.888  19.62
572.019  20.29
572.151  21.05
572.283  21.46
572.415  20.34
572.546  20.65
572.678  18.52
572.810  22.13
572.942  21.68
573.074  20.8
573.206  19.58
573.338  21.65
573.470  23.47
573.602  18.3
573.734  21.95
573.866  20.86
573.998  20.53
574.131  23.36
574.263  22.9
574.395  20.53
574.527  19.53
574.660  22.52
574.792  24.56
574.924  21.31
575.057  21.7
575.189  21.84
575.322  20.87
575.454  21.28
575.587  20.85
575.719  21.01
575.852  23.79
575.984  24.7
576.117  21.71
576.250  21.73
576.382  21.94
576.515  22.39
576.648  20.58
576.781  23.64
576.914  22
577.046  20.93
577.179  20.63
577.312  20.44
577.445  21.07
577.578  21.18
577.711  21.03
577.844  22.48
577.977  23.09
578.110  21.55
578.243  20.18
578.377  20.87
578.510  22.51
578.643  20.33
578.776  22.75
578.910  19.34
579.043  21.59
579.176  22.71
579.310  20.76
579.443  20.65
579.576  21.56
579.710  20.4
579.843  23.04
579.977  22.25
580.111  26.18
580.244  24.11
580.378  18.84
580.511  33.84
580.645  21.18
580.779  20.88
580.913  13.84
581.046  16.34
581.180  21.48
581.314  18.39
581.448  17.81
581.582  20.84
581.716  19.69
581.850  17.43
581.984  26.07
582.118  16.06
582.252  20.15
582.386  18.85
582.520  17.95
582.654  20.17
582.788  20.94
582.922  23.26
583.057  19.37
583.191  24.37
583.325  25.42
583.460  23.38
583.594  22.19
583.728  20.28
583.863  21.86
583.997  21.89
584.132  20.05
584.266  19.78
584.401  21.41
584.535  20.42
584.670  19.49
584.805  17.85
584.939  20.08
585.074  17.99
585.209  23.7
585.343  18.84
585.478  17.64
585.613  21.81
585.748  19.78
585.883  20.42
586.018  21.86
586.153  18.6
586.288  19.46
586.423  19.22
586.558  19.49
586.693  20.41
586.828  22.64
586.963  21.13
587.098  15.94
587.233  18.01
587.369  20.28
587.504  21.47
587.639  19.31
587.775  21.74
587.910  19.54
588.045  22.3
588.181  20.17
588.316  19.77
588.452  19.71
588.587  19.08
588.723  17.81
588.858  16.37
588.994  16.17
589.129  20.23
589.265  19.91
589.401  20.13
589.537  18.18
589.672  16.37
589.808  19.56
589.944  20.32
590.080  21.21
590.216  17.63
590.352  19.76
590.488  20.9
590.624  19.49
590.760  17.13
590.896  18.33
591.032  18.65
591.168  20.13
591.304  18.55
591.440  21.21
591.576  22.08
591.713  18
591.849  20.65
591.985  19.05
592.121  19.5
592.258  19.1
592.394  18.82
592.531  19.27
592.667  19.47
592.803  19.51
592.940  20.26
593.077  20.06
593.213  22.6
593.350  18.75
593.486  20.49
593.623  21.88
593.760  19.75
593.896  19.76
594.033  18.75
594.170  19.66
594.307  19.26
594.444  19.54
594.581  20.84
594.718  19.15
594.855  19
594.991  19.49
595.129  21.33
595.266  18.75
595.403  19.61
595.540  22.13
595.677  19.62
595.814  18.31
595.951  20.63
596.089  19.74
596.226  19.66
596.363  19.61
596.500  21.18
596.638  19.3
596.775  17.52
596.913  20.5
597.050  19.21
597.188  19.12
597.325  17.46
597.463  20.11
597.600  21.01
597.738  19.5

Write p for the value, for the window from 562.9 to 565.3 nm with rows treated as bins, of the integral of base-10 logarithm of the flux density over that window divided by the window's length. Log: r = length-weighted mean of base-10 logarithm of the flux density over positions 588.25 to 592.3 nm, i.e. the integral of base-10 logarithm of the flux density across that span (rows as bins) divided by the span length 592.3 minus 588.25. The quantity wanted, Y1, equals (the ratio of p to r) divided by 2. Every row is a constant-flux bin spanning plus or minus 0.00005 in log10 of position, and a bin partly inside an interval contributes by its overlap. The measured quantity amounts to 0.520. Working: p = 1.33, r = 1.28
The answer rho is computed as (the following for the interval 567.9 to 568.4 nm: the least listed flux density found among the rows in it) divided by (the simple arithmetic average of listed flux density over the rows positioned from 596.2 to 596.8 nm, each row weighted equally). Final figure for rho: 1.04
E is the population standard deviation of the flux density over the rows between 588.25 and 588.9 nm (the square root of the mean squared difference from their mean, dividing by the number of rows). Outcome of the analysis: 1.30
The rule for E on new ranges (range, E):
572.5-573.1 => 1.25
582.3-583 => 1.83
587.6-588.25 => 1.20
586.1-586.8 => 0.58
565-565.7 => 0.93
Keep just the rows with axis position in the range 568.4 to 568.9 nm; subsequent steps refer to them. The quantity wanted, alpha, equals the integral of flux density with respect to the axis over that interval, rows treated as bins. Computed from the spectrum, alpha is 11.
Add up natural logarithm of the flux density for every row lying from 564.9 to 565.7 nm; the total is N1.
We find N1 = 18.3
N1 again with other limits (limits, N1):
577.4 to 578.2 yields 18.5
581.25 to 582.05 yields 17.9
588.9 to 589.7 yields 17.5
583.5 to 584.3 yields 18.3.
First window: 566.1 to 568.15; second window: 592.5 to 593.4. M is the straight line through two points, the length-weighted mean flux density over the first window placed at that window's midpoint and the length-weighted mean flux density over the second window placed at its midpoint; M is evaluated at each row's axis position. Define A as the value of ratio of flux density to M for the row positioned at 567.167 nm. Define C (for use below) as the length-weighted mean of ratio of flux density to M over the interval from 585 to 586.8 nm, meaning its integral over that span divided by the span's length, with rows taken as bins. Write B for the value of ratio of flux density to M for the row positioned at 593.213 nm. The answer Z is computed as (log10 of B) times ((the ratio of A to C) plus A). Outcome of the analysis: 0.098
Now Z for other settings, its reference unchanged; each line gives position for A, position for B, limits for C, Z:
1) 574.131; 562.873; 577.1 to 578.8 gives -0.012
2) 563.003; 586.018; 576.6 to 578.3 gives 0.047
